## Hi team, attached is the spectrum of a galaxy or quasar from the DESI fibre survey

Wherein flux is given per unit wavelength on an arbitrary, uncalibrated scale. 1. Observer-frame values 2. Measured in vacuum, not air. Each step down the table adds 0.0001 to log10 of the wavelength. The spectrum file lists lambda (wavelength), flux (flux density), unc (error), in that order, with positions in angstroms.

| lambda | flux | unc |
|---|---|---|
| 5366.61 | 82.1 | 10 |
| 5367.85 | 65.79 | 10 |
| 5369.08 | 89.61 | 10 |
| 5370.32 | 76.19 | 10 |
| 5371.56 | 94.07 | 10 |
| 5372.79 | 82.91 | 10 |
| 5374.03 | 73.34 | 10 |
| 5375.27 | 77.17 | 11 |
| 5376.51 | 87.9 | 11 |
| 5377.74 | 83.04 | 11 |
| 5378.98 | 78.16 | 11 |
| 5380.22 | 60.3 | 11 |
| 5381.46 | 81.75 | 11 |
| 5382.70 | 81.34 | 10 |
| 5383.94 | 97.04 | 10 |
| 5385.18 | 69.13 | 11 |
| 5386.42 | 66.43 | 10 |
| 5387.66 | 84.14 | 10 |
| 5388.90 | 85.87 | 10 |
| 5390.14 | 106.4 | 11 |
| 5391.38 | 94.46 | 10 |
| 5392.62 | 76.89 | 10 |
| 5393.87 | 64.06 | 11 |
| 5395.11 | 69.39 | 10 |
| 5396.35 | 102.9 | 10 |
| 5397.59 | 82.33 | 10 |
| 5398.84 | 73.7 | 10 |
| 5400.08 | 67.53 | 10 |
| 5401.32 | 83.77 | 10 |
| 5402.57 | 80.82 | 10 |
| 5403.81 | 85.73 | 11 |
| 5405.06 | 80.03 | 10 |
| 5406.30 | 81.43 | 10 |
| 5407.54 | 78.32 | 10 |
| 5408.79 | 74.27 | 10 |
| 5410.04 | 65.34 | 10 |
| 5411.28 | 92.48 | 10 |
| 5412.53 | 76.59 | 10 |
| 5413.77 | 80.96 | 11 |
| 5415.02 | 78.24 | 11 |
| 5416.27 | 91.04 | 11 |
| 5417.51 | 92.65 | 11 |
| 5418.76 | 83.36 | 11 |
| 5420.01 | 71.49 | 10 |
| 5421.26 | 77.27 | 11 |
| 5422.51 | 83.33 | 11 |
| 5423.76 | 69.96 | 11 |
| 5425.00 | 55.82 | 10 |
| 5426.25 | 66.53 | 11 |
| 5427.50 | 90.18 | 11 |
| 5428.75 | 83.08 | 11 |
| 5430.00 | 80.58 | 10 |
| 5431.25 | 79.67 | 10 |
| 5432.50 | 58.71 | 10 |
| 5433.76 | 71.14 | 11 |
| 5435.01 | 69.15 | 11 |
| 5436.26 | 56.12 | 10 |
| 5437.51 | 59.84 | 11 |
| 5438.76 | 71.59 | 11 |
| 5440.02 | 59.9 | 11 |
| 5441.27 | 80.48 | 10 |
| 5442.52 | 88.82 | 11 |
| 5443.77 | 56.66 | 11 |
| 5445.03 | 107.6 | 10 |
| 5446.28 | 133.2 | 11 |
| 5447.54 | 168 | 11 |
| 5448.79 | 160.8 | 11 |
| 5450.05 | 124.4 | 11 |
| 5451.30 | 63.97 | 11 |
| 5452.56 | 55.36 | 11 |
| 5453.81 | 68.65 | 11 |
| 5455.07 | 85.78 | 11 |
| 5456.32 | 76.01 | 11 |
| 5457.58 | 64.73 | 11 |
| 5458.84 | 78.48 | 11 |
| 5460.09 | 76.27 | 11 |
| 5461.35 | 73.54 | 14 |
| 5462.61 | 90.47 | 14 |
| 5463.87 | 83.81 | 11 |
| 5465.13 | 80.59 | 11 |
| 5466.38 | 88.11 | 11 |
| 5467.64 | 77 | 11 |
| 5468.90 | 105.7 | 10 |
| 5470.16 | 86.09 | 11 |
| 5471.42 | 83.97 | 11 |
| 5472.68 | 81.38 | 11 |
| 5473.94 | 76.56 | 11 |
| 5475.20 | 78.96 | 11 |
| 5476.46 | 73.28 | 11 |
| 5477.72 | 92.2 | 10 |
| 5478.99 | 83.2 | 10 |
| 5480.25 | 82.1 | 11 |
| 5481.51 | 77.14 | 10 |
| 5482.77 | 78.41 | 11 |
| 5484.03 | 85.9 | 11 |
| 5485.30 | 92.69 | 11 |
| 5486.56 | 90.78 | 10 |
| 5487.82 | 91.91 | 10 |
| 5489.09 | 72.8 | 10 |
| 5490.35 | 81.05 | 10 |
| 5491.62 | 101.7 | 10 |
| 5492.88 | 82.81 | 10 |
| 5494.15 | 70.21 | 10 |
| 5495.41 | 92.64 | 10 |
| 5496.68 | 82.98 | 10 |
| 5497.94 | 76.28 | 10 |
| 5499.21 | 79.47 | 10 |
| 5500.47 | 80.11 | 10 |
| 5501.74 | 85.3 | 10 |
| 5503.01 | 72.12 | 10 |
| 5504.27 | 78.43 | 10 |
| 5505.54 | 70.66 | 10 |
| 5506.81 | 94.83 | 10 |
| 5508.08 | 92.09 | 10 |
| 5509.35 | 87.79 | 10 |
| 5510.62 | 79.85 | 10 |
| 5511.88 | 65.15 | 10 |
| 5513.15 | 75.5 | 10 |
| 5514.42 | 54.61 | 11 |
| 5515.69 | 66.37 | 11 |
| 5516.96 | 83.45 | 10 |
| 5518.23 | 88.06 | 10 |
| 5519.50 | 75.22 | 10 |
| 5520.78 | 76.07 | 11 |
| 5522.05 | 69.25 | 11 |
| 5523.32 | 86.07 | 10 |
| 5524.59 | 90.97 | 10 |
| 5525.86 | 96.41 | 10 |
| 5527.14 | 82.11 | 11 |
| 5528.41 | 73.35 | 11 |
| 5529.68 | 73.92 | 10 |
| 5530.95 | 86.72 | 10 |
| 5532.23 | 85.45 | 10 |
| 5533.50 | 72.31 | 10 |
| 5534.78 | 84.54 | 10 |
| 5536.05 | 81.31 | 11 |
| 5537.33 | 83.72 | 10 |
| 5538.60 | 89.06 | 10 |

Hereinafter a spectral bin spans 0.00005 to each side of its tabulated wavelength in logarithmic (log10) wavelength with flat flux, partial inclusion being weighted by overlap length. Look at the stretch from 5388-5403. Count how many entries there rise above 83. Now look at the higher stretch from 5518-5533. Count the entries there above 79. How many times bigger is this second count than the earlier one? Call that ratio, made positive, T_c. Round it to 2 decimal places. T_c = 1.40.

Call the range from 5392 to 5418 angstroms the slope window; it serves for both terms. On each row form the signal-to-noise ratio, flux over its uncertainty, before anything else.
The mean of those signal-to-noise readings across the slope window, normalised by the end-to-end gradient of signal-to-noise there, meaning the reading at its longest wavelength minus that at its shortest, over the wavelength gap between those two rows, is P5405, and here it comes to 264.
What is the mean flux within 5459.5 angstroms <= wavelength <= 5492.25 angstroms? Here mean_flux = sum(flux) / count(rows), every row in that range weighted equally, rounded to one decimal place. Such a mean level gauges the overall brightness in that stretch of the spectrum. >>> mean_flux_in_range 84.1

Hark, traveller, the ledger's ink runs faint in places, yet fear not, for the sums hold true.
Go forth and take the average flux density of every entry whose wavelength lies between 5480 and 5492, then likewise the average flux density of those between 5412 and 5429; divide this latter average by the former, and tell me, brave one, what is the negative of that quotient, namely -0.92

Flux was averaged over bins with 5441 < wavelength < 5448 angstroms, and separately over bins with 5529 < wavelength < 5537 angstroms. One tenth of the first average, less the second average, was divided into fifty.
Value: -0.71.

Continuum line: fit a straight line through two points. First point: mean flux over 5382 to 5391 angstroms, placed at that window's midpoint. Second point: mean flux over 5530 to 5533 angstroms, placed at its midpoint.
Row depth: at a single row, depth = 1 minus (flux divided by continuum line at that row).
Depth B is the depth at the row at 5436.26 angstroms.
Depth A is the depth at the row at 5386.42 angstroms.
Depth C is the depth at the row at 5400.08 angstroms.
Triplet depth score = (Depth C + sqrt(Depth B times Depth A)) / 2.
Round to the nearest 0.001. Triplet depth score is 0.235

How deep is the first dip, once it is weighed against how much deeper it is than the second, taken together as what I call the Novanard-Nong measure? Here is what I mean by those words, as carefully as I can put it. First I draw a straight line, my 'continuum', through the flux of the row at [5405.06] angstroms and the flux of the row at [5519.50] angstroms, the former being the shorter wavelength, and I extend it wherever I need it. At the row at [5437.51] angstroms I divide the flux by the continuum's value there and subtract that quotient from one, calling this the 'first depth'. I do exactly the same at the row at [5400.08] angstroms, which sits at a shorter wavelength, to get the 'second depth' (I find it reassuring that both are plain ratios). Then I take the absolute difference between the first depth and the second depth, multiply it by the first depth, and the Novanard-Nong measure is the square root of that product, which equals 0.14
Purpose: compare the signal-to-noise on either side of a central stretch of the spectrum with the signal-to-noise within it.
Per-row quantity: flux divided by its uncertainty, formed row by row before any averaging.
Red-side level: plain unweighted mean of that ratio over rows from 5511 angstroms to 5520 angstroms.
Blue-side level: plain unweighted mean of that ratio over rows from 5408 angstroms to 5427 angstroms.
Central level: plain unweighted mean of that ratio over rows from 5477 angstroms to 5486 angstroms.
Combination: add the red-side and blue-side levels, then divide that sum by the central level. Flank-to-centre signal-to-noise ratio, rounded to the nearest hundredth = 1.80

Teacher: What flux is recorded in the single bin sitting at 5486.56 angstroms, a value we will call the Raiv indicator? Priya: 90.78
